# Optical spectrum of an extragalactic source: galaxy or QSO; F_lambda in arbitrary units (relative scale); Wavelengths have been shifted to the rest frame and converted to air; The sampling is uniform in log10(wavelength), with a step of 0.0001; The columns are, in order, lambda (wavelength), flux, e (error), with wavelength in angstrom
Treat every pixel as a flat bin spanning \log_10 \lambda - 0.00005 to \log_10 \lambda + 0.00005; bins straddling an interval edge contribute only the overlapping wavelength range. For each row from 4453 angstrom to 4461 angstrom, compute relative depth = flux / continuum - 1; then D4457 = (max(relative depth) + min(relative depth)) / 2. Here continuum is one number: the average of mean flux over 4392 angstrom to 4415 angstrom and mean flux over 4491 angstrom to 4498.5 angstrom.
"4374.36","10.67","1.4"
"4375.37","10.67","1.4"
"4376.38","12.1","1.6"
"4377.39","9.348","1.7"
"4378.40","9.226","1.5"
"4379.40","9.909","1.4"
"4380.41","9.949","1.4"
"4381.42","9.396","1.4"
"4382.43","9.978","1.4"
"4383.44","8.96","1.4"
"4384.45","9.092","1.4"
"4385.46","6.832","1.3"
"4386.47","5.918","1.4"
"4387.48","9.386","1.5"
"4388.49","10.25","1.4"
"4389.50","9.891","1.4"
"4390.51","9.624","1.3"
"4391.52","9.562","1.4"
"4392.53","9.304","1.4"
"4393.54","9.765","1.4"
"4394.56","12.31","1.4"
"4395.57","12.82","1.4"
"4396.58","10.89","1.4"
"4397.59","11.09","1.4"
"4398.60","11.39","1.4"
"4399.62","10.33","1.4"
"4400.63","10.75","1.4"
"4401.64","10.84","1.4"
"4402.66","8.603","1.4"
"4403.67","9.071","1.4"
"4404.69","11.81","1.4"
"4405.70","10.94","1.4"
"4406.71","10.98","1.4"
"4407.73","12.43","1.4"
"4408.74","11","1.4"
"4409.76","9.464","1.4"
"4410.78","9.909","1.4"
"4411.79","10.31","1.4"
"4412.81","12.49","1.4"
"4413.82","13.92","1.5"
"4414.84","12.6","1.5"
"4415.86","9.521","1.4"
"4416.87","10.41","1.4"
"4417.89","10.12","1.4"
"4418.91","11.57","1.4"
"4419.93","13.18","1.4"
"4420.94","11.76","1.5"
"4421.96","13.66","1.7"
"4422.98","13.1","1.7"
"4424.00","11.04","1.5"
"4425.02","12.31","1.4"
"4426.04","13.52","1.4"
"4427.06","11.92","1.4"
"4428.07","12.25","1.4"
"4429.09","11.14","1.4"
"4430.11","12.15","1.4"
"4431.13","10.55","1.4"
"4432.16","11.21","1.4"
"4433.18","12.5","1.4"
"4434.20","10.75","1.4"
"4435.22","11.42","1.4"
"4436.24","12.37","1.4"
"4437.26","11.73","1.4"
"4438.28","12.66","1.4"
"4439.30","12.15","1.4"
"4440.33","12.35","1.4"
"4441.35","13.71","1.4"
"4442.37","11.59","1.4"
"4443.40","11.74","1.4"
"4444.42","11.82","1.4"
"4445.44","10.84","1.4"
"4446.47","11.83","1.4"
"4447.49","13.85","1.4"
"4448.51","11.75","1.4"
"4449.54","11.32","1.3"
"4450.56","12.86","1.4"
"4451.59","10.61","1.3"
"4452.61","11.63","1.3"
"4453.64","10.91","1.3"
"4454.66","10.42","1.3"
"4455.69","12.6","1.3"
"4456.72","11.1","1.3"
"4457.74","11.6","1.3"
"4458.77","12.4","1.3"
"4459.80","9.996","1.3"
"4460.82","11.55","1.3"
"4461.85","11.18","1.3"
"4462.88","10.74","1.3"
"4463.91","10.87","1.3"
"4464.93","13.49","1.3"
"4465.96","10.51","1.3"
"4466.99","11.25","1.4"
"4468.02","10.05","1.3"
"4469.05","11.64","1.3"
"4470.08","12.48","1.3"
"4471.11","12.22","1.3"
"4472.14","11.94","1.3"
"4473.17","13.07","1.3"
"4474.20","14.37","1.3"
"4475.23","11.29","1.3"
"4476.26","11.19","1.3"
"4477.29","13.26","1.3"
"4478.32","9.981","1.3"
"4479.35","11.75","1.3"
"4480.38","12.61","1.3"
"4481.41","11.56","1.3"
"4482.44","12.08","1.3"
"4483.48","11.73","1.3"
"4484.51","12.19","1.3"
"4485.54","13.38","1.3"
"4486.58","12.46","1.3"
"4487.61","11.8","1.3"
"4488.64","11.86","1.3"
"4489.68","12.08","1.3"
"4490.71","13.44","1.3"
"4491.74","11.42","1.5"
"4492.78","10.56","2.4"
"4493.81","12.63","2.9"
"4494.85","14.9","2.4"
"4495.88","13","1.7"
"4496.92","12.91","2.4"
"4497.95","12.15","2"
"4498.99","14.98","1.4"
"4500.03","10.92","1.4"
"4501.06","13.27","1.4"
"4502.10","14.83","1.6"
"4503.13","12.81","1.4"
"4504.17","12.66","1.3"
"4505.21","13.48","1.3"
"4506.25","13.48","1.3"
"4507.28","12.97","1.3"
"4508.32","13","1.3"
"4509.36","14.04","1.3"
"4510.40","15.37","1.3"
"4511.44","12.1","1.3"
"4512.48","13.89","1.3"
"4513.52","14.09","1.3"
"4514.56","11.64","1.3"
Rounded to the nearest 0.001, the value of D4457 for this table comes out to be -0.039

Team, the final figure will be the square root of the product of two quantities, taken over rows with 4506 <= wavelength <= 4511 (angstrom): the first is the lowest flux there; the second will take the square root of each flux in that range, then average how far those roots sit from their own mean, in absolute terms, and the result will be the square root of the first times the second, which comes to 1.14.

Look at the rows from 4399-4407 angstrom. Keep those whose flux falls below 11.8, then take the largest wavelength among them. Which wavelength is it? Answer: 4406.71 angstrom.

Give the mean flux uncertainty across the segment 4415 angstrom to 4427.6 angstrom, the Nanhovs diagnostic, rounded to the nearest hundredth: 1.47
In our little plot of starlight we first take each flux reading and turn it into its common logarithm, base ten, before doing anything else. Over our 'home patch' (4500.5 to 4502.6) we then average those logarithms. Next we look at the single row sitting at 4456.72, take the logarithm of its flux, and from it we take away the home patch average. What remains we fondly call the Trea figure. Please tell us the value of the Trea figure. -0.10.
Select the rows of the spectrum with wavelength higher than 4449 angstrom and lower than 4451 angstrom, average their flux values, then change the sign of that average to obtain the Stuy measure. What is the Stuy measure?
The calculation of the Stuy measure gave -12.1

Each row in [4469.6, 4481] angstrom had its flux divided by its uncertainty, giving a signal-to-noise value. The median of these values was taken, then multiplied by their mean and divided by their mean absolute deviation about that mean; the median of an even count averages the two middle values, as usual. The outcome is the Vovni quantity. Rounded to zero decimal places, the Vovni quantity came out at 131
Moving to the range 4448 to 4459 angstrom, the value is 173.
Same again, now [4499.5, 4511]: 135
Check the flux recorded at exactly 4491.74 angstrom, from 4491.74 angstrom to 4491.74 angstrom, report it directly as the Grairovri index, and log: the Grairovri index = 11.42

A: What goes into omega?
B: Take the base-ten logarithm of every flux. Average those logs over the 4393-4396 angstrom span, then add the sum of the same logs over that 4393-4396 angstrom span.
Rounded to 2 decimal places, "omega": 4.25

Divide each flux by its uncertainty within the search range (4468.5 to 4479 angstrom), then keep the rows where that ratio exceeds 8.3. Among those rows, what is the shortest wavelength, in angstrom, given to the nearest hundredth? 4469.05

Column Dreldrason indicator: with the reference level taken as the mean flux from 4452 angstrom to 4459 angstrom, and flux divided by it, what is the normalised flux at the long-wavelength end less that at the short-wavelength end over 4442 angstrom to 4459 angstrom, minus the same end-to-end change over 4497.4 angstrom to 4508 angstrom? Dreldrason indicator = 0.00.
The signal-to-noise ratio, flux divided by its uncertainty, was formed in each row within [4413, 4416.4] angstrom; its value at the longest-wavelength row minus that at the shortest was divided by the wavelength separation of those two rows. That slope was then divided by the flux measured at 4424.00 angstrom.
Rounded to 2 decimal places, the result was -0.11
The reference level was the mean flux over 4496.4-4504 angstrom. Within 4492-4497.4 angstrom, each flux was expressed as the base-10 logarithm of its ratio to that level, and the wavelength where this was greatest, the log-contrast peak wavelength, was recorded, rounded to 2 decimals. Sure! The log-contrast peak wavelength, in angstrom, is 4494.85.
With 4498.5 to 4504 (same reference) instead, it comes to 4498.99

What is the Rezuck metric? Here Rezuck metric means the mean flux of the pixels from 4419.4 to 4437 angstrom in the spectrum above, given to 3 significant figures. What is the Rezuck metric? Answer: 12.0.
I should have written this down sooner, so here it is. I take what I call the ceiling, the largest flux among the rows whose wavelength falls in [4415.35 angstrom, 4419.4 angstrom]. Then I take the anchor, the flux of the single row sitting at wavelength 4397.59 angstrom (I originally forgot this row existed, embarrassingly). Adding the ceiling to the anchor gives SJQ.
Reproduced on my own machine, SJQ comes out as 22.7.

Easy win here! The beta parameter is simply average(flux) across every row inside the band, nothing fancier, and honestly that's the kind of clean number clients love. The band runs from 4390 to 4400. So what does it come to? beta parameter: 10.7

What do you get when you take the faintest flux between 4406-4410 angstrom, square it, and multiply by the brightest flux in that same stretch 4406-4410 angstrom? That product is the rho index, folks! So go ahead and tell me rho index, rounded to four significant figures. 1113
